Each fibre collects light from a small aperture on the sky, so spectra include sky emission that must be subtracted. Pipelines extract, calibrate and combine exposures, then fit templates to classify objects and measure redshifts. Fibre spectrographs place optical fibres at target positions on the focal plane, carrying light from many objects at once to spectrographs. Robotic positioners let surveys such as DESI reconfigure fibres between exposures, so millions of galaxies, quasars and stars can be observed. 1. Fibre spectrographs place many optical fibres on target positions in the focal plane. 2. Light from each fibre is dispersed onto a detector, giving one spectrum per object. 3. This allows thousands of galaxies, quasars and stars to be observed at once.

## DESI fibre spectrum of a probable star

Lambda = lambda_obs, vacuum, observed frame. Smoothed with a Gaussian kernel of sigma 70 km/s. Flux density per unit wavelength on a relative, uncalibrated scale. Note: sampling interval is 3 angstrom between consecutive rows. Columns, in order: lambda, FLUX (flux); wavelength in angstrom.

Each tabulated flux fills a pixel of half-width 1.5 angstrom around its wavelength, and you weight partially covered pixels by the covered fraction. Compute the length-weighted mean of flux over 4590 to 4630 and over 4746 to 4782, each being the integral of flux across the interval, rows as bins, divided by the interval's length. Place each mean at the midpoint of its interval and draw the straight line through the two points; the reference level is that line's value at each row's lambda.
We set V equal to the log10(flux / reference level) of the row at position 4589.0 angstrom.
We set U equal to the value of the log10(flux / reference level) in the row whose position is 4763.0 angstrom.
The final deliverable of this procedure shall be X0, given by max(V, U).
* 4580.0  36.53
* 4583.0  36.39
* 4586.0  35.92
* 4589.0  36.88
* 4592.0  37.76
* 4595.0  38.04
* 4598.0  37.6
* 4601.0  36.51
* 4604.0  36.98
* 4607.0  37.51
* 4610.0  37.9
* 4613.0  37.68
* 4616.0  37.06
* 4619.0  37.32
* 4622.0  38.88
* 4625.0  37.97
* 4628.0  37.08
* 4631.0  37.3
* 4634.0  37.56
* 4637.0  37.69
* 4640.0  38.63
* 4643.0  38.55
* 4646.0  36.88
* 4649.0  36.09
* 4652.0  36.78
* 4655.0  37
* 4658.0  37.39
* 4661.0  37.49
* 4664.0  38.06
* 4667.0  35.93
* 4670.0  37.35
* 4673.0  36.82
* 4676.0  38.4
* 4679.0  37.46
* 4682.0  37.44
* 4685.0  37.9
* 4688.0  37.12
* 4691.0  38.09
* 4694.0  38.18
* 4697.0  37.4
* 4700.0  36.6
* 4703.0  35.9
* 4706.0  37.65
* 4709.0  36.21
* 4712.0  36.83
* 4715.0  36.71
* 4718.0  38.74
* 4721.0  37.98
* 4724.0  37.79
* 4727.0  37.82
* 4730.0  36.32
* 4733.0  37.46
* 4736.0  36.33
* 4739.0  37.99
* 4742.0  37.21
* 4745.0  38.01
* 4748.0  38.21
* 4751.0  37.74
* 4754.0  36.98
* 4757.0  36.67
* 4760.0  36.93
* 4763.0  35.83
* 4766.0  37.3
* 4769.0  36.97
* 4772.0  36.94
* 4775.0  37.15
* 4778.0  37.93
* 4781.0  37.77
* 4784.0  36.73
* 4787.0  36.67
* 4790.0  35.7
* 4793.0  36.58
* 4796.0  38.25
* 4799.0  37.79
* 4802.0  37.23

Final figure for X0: -0.008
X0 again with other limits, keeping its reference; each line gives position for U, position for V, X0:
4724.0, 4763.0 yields 0.006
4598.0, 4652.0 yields 0.000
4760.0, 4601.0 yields -0.003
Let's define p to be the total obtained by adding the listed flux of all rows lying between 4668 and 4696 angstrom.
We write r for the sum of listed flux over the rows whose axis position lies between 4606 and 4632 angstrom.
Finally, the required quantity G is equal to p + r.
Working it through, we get 677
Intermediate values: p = 339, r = 338.7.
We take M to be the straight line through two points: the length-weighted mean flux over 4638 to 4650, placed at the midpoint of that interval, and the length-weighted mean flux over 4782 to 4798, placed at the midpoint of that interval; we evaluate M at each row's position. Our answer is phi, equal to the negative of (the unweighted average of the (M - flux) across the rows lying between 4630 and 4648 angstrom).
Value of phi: 0.1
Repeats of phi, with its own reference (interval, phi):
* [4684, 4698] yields 0.4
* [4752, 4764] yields -0.4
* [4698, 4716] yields -0.6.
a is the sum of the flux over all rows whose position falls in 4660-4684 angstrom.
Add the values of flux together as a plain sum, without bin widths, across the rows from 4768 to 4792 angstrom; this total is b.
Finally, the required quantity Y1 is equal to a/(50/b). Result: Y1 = 1769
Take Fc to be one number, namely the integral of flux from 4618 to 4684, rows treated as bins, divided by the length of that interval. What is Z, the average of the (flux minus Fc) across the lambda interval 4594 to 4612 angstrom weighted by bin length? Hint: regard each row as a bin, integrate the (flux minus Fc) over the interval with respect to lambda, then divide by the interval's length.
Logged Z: 0.0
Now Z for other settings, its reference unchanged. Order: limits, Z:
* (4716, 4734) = 0.2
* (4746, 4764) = -0.3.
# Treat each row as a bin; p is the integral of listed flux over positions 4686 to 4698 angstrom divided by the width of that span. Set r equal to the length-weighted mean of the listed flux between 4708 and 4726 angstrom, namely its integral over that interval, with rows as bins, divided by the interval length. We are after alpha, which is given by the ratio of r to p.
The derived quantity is 0.99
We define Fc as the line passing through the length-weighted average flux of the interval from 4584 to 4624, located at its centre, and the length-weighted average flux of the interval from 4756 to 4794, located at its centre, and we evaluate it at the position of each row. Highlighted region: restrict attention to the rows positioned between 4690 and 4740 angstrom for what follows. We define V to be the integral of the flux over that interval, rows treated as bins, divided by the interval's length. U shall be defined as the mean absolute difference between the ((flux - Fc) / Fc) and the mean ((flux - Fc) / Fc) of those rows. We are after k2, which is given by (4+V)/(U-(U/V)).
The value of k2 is 2169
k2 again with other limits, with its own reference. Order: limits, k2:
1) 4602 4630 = 3489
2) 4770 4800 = 2453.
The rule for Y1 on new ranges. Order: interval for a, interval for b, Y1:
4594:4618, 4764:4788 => 1780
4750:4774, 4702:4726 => 1759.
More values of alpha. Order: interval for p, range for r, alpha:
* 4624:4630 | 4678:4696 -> 1.01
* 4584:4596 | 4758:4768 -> 0.99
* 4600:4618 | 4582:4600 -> 0.99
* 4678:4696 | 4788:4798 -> 0.98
